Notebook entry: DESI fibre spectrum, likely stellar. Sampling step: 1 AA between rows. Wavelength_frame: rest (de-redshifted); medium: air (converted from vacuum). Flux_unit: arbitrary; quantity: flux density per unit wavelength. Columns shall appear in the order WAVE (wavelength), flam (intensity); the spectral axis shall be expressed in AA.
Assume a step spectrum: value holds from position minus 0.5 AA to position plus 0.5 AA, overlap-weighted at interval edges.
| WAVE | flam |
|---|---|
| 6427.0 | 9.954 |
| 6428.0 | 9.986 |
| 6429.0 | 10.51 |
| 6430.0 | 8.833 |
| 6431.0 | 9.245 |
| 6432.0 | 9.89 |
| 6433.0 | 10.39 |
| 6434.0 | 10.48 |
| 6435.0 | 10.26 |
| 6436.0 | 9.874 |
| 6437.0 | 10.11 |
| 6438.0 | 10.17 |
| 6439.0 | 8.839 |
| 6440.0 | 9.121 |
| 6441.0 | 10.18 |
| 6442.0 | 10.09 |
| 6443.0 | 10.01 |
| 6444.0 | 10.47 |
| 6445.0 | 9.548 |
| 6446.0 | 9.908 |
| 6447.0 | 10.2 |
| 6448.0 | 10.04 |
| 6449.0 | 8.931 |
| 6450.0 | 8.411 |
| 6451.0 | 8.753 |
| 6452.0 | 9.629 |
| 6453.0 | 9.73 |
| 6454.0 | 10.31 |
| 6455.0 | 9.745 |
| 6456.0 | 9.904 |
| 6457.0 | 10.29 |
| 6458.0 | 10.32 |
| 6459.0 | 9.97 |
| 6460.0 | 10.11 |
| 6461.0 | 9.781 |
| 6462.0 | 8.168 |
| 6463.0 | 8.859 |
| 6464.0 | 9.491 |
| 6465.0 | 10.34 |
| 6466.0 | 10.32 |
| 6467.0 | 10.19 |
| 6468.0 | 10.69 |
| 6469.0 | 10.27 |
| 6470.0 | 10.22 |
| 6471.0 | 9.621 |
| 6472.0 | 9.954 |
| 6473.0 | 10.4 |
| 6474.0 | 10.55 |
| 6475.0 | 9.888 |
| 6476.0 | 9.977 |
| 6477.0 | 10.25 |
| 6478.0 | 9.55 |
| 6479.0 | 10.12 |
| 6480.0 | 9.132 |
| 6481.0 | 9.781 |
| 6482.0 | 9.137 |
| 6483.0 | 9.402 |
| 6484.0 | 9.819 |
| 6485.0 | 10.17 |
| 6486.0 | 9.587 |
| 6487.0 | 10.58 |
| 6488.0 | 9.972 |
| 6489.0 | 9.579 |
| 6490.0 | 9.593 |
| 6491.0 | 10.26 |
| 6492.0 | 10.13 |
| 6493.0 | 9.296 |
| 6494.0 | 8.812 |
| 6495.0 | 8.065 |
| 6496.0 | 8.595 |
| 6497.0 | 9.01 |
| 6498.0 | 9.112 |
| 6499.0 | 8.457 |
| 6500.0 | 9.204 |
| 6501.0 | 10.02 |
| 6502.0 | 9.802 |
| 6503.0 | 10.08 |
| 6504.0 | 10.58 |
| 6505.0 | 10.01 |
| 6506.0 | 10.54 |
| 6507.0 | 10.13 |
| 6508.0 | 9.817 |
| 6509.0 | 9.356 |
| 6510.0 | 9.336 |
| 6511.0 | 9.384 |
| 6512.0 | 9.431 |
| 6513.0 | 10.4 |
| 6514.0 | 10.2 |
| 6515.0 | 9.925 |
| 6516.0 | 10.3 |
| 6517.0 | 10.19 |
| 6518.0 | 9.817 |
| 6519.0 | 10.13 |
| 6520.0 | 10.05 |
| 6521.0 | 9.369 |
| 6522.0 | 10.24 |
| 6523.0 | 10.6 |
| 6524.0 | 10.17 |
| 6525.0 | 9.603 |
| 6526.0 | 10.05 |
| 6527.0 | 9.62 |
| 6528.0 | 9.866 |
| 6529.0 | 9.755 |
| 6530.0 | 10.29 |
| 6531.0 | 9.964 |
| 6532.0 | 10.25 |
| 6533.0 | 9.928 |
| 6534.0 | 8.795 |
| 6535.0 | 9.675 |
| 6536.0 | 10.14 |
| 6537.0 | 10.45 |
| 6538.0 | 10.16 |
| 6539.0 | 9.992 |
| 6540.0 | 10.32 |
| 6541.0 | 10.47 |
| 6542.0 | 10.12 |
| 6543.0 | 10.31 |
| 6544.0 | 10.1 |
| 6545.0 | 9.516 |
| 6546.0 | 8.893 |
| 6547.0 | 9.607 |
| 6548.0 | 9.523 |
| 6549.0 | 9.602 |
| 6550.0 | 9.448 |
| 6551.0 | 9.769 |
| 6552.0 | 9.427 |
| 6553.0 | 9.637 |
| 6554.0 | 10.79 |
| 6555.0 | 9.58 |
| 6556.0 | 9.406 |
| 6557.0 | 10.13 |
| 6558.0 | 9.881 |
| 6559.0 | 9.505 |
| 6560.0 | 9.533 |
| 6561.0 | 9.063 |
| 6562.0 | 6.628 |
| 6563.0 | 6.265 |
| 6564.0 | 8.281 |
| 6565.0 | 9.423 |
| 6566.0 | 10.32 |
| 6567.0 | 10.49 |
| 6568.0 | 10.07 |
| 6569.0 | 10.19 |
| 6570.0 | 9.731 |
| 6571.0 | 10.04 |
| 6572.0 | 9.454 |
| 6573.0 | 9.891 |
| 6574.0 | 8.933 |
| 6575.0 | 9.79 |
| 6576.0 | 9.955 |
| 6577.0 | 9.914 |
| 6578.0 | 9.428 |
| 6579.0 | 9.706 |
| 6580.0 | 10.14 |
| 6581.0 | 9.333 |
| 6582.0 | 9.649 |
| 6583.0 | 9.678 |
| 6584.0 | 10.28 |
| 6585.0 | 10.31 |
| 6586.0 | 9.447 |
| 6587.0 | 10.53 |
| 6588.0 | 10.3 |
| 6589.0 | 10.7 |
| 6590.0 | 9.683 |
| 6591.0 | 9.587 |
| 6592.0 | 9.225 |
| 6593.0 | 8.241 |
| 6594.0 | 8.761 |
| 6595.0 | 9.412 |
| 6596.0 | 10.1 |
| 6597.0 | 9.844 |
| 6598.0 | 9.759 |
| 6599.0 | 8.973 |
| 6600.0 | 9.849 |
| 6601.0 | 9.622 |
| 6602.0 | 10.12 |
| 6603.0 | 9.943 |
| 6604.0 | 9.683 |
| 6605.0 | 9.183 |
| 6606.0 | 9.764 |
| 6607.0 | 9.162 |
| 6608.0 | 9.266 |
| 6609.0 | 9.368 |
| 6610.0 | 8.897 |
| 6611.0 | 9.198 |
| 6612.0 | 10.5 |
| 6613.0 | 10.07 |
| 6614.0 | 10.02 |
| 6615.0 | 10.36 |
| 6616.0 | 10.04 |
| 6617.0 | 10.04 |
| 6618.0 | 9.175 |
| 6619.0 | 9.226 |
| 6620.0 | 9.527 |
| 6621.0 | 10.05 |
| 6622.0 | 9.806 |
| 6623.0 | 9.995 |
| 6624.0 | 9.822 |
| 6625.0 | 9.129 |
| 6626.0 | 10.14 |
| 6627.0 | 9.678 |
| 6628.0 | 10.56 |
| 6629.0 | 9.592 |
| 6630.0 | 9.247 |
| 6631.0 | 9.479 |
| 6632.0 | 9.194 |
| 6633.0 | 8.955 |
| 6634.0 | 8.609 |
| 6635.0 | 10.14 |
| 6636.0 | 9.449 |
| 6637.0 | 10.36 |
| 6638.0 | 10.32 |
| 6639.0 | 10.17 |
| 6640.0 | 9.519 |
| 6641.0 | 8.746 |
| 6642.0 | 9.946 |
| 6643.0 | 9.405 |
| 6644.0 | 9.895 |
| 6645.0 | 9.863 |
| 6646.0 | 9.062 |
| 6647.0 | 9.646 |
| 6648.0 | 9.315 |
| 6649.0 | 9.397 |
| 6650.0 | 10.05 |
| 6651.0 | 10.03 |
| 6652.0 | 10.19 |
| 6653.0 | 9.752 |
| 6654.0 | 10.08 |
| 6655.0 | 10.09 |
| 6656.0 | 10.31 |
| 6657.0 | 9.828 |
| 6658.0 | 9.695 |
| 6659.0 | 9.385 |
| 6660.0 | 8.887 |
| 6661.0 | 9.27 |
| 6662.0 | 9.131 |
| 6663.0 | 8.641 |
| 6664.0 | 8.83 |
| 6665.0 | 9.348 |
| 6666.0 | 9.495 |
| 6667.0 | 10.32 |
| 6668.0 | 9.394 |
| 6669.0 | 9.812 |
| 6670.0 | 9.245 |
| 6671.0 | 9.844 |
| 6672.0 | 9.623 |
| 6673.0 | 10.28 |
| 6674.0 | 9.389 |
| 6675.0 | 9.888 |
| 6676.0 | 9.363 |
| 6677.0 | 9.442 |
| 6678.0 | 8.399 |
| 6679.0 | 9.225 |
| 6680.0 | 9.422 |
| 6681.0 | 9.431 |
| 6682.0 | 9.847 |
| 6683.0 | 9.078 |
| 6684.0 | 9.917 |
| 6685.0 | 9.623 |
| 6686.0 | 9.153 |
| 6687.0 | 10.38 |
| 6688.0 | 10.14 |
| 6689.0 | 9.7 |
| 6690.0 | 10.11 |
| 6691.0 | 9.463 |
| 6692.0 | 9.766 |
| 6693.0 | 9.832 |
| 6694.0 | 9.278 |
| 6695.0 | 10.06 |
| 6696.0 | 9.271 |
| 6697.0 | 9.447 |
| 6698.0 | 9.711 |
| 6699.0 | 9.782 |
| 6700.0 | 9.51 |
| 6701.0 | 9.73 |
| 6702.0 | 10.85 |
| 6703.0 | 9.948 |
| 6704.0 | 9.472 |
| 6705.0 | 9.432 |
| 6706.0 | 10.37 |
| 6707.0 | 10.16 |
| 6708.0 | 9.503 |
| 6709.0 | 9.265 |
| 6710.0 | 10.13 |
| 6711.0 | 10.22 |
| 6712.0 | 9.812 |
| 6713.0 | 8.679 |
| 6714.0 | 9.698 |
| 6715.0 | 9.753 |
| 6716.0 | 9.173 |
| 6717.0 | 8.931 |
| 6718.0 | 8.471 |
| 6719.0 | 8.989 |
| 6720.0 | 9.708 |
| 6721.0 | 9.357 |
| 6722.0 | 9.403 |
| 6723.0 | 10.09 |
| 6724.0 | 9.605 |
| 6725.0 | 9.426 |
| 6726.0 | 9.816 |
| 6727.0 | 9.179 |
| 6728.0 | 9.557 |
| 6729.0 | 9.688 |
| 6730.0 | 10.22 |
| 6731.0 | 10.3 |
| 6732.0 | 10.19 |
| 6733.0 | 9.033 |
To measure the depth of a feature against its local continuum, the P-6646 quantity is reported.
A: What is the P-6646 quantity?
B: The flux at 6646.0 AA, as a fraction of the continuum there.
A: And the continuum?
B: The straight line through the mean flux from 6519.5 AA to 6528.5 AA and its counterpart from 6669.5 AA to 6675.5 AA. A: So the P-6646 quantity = 0.93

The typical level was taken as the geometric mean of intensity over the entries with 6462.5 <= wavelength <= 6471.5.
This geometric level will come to 9.99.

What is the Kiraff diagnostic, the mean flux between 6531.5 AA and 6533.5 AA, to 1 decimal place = 10.1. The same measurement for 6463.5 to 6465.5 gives 9.9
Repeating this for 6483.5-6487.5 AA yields 10.0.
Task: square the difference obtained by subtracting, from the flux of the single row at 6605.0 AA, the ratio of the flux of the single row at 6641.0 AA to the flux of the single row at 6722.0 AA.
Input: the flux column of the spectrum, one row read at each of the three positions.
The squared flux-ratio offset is 68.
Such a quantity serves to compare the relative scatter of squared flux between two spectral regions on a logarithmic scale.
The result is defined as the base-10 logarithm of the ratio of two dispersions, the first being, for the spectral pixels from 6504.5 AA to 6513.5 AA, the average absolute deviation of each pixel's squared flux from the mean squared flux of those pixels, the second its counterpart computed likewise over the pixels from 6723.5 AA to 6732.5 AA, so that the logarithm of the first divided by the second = 0.10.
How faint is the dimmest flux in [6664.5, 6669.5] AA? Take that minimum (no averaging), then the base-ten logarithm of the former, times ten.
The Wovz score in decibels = 9.7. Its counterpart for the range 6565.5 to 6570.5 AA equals 9.9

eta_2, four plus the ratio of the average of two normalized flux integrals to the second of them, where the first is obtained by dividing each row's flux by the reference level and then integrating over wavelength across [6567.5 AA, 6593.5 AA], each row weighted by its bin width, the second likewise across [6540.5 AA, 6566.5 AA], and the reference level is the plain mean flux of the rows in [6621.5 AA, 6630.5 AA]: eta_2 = 5.02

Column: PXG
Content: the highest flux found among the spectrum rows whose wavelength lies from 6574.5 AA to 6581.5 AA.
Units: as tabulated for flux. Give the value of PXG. 10.14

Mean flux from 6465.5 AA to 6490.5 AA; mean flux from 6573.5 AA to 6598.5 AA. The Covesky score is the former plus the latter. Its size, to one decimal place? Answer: 19.7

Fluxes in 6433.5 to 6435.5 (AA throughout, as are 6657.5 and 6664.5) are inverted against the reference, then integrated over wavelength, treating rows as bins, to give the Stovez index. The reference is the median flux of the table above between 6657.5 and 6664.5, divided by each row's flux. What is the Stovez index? 1.8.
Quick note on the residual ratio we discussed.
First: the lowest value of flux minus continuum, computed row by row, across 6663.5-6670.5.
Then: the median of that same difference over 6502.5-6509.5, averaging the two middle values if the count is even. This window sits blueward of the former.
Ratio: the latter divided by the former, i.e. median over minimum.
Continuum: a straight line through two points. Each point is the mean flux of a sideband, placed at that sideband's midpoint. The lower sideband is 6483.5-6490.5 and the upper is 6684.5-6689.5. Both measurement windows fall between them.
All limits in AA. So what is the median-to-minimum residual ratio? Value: -0.19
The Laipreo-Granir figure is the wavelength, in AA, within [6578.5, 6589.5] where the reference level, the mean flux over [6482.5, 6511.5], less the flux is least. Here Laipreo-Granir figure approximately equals 6589.0 AA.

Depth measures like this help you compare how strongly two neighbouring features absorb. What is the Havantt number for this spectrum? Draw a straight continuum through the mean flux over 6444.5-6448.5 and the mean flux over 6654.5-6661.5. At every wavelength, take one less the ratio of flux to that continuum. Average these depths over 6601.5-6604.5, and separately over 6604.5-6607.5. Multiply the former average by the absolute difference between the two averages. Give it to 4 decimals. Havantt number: -0.0012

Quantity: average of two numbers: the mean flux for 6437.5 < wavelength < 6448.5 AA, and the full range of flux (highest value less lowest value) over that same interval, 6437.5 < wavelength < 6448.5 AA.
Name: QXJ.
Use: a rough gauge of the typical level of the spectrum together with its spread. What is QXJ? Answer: 5.8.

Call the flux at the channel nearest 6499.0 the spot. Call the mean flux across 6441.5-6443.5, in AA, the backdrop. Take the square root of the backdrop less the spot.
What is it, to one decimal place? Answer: 1.3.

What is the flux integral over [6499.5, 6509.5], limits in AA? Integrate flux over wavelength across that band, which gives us 100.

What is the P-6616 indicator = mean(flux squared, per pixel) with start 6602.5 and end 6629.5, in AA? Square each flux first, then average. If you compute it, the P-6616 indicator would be 95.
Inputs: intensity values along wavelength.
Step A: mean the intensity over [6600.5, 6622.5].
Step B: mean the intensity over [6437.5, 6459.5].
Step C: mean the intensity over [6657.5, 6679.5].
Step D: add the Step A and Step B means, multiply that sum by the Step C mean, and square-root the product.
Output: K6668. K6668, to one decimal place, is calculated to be 13.5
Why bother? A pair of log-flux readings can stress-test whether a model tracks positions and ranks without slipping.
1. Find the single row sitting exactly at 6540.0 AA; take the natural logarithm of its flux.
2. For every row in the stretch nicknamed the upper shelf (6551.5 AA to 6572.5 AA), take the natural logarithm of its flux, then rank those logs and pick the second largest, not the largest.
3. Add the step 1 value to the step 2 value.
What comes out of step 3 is 4.68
